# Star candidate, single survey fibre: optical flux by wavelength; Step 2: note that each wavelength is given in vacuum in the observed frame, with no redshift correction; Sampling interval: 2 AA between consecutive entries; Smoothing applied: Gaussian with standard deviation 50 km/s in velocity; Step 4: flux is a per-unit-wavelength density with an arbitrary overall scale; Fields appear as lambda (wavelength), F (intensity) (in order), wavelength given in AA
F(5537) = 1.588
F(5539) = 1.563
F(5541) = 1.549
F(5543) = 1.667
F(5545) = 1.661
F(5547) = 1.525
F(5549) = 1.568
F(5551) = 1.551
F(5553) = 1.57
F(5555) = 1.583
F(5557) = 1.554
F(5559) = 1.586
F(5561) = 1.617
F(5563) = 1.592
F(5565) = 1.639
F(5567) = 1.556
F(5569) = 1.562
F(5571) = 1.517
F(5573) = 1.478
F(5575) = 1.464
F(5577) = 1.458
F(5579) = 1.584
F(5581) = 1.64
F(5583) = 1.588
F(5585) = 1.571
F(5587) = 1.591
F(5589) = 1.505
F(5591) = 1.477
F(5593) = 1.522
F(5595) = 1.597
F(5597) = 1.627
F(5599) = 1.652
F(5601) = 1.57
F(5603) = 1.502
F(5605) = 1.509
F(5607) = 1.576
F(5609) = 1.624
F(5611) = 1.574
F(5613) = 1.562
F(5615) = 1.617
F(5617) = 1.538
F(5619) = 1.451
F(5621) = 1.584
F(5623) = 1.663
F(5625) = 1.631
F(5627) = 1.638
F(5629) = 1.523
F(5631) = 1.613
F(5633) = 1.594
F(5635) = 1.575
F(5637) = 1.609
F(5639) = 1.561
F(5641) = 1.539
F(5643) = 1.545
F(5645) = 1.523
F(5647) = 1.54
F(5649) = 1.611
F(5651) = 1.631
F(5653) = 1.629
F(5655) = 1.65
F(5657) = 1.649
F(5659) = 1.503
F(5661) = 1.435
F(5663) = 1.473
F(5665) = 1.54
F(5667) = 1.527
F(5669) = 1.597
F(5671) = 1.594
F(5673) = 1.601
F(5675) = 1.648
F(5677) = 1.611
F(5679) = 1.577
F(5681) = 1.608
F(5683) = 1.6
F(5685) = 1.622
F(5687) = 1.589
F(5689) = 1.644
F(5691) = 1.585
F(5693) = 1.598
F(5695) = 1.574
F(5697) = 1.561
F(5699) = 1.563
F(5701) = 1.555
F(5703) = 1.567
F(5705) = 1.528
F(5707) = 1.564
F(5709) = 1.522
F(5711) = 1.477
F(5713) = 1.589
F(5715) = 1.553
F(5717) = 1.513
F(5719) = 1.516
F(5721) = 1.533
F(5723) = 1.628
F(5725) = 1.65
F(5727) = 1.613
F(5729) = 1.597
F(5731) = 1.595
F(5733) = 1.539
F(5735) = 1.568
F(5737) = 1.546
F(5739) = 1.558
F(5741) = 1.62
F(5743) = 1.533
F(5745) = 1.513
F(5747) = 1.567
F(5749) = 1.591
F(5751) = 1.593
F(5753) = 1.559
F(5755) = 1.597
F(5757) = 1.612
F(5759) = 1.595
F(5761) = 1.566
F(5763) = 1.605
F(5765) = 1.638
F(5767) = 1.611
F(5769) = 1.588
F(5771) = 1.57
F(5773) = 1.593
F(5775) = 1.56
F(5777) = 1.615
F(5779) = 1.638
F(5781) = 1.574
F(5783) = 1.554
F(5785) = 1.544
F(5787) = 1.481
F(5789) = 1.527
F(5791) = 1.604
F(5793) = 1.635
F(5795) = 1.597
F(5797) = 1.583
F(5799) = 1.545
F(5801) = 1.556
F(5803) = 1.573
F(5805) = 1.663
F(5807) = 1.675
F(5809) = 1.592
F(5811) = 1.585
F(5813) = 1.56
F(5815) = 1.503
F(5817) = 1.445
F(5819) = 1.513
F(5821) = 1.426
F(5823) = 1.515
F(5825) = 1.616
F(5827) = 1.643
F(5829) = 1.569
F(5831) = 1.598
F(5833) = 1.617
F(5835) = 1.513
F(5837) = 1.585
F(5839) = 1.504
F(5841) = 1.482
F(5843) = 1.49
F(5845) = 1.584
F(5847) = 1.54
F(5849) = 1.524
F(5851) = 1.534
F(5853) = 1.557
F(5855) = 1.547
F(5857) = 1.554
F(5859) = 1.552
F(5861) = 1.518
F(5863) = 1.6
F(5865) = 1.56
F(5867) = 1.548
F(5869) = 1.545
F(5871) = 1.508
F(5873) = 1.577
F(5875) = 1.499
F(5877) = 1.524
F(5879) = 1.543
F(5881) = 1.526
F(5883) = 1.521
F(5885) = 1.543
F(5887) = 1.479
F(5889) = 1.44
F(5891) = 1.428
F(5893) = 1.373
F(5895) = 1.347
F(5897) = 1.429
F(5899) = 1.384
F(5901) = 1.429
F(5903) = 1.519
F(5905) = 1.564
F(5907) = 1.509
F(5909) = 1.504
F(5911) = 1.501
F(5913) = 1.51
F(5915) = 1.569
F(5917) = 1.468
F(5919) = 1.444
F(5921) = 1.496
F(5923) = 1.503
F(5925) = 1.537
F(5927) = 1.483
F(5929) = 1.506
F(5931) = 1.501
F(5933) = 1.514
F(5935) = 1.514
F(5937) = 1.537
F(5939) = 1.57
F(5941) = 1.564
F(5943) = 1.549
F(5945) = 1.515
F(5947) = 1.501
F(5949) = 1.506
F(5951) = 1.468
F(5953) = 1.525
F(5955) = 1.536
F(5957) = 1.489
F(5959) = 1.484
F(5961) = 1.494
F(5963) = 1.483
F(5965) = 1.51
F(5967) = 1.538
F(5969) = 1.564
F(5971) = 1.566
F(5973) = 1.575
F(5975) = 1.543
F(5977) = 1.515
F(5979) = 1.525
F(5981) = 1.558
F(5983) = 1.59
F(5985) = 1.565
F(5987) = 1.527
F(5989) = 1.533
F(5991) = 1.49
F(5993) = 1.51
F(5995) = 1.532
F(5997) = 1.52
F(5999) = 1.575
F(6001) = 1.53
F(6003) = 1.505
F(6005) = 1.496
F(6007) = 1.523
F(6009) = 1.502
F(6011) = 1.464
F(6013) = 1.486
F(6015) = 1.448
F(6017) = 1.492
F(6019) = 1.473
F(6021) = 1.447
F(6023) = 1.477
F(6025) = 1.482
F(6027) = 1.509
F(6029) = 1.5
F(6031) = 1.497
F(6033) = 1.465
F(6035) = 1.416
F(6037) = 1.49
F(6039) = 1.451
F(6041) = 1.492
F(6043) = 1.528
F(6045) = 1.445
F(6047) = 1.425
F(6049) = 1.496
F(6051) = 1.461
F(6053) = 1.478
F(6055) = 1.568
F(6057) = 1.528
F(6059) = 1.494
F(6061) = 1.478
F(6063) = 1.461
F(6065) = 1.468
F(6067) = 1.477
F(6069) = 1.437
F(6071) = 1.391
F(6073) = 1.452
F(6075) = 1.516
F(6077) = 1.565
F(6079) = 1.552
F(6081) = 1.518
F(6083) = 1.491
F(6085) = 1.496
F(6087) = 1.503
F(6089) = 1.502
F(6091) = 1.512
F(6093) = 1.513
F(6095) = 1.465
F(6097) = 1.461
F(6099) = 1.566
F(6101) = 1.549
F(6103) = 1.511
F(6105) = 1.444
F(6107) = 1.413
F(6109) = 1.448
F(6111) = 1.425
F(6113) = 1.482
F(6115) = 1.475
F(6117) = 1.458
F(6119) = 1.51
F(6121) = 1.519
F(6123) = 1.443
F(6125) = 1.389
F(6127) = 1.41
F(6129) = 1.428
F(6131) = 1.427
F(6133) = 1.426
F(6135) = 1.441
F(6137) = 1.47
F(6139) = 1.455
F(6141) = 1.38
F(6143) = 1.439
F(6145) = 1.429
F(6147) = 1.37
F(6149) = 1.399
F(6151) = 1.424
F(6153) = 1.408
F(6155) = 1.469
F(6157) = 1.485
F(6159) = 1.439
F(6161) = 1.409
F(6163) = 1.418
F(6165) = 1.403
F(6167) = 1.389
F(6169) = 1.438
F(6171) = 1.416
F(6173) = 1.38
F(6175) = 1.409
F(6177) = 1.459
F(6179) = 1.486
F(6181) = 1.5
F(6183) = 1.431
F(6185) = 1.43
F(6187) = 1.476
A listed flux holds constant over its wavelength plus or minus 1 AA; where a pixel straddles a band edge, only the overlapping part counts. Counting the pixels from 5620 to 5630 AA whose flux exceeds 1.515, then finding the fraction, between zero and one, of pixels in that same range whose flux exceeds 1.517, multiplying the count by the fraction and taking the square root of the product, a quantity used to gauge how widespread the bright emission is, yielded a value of 2.2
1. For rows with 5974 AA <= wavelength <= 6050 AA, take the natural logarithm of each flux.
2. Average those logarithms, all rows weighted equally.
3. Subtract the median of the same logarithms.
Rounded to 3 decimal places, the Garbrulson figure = 0.001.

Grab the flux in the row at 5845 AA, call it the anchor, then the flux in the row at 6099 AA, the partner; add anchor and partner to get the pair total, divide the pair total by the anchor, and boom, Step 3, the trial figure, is 1.99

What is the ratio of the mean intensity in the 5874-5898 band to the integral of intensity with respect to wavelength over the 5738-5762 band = 0.0389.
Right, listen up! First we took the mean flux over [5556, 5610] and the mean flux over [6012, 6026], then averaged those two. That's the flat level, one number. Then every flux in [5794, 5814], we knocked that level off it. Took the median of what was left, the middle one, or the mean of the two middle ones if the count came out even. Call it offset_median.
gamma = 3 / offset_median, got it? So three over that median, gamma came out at 45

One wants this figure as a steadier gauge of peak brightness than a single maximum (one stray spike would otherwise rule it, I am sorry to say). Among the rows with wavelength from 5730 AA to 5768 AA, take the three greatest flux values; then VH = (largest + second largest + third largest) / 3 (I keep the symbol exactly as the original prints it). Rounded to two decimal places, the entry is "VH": 1.62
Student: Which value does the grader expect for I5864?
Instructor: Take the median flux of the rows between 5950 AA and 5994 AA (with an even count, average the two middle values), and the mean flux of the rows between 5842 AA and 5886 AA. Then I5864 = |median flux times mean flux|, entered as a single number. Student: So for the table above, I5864 2.35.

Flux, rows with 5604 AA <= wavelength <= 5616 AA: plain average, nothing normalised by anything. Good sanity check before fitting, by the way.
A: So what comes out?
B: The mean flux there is 1.58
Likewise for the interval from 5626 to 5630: 1.58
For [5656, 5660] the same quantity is 1.58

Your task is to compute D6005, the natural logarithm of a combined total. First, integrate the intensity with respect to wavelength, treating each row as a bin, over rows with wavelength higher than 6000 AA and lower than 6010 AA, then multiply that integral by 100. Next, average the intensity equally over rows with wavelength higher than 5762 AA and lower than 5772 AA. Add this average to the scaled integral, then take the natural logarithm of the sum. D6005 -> 7.32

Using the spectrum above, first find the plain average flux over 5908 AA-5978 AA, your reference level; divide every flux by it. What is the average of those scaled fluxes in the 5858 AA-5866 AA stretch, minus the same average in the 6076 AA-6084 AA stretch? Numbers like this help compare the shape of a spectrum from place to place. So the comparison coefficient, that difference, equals 0.017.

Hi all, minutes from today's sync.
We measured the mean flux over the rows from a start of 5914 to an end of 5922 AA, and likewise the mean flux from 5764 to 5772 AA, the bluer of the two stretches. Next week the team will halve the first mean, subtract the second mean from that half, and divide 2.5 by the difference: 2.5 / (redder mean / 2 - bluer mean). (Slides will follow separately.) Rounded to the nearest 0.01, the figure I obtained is -2.93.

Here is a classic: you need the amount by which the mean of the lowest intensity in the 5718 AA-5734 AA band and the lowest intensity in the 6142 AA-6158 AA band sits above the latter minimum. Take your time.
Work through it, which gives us 0.073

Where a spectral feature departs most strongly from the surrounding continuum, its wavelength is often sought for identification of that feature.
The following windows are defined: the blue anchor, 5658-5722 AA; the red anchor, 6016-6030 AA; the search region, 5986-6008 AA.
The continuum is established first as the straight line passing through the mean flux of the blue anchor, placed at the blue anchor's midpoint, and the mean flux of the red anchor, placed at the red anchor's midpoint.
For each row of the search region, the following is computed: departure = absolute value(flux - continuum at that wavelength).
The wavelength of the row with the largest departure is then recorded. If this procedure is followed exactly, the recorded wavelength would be 5999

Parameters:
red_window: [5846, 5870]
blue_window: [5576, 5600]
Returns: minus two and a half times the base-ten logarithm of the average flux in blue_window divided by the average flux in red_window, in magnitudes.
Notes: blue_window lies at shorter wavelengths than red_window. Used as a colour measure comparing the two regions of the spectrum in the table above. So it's -0.014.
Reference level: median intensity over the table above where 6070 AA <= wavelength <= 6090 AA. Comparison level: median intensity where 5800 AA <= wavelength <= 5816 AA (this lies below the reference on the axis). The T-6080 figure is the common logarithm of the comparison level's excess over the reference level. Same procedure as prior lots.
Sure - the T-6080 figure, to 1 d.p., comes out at -1.1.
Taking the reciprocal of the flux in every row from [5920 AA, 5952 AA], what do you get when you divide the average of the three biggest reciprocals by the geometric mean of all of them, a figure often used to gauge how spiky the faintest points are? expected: 1.02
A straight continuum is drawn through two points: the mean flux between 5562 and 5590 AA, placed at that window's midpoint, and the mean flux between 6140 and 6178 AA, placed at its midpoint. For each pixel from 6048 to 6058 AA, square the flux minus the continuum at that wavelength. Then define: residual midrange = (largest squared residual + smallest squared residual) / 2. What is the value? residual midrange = 0.0080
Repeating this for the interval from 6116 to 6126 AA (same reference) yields 0.0043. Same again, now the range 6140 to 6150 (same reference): 0.0014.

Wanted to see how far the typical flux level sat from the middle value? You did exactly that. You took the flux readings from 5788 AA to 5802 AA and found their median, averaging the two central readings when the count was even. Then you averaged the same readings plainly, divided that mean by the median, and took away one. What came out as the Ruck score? -0.0031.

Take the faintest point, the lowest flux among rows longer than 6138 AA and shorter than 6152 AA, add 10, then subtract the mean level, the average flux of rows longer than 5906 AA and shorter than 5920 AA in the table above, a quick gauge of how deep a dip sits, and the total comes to 9.87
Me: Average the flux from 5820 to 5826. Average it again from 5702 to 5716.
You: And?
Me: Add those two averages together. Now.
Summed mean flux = 3.06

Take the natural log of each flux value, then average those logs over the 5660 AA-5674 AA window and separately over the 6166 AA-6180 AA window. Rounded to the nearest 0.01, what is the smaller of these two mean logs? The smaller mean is 0.35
